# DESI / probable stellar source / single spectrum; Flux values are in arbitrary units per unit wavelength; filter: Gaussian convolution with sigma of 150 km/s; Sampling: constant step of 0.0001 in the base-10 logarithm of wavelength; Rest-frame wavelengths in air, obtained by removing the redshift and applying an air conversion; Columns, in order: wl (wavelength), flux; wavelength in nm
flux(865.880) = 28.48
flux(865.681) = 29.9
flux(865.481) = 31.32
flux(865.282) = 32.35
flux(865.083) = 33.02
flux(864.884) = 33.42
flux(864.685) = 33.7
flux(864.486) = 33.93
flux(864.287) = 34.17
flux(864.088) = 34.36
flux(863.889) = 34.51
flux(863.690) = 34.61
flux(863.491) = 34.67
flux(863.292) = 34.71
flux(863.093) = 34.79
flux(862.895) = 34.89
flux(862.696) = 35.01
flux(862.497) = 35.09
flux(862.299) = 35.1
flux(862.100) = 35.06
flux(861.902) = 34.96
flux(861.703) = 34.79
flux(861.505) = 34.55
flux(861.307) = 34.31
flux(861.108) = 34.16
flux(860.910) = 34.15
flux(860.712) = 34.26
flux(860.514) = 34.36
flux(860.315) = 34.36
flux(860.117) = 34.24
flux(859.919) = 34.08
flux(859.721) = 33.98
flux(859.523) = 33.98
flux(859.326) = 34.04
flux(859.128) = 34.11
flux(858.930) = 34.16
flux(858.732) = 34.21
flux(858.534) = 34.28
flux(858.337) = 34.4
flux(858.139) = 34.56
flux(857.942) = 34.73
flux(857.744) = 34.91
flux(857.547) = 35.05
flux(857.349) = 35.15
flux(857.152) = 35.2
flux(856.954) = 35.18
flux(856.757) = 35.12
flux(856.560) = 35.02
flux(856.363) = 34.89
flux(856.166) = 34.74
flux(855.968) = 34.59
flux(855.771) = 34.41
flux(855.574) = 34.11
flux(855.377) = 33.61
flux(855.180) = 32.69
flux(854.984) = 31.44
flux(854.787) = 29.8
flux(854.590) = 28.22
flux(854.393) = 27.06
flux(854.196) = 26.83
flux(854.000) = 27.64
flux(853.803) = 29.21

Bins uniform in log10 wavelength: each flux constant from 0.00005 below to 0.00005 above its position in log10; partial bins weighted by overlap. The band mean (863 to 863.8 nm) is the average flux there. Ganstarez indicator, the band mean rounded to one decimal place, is 34.7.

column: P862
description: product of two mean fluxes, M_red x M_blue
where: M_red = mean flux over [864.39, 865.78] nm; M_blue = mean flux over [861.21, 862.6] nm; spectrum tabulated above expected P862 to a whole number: 1133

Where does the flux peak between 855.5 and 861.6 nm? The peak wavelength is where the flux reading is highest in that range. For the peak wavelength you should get 857.152 nm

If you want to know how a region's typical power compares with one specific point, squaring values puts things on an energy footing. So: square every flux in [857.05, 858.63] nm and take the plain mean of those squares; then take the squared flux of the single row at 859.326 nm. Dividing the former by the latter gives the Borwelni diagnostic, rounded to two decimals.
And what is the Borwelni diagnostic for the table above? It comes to 1.04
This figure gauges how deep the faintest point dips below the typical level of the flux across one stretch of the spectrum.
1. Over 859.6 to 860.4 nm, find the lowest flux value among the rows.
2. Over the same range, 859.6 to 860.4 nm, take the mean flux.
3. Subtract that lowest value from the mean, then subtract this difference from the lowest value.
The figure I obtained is 33.8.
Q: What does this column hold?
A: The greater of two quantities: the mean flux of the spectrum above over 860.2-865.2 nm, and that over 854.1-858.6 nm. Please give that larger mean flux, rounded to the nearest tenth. 34.4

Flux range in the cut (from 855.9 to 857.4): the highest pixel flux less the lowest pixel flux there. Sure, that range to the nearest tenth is 0.6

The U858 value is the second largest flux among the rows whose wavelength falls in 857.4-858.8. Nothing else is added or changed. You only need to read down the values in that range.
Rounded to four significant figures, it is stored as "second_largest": 34.91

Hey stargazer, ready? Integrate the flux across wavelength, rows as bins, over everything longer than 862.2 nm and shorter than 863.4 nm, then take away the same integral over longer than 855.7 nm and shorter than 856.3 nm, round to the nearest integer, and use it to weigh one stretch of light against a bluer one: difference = 21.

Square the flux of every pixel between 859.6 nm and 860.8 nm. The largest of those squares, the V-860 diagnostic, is 1181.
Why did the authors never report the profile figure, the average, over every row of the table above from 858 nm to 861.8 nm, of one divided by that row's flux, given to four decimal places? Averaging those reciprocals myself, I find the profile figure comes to 0.0292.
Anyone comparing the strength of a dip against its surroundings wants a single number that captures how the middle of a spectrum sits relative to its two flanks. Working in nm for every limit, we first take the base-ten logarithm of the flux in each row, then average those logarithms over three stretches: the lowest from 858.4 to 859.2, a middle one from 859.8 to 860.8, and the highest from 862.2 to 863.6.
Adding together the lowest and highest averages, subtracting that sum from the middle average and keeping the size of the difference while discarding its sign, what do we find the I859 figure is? 1.54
